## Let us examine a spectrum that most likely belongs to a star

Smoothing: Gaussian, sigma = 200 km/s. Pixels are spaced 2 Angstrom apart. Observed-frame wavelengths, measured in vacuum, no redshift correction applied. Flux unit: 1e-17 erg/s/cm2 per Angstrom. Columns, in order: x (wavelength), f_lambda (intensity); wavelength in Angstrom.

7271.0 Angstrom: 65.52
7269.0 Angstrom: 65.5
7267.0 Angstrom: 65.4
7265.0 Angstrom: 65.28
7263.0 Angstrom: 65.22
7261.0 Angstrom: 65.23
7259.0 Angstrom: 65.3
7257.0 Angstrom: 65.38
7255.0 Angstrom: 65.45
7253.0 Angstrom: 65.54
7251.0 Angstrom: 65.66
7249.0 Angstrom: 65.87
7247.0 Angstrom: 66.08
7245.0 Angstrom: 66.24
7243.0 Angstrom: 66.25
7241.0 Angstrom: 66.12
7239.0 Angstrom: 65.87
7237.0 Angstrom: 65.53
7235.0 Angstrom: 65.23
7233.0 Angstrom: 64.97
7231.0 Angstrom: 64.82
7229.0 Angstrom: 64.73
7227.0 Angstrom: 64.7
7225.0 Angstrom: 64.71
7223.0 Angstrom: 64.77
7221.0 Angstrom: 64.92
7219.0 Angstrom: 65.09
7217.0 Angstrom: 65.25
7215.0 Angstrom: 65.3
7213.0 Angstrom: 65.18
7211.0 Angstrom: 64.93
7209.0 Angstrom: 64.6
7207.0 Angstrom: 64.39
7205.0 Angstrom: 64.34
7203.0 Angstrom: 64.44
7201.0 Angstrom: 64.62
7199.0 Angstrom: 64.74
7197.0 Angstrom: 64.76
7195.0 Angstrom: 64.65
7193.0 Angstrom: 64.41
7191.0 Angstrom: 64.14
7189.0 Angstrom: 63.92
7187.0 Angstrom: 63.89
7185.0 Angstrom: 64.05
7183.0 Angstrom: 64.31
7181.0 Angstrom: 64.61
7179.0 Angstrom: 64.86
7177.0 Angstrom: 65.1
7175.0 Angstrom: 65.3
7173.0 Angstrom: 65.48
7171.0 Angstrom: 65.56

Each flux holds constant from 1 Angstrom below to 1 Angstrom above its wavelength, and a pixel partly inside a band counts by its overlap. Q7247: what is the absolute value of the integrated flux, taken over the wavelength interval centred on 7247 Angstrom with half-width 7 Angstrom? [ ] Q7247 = 924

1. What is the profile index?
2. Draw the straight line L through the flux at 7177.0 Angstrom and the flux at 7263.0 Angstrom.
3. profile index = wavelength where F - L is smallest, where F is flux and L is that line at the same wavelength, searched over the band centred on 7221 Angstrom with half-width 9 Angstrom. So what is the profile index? 7227.0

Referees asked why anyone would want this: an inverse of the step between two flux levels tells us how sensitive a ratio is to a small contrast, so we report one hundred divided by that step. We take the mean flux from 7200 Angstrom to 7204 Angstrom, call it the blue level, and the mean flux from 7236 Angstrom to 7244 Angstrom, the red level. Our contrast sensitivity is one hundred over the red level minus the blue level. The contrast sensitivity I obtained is 71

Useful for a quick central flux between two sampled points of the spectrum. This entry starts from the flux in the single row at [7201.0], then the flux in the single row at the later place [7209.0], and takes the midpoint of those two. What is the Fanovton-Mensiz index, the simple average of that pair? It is 64.6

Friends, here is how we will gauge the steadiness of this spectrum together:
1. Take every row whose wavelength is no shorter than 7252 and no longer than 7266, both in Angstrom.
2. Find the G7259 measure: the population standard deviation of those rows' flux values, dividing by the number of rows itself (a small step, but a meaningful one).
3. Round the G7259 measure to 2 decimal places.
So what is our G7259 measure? 0.11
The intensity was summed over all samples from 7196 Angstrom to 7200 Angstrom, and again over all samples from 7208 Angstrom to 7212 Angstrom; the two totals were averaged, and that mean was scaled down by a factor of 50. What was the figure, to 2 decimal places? 2.59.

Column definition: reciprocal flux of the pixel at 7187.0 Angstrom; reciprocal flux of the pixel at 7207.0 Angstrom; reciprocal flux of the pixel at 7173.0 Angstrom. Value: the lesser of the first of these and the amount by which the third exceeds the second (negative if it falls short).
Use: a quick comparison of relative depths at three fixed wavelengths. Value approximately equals -0.0003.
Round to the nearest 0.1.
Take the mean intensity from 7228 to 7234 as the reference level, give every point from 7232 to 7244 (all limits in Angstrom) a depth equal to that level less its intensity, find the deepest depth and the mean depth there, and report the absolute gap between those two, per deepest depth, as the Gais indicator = -5.3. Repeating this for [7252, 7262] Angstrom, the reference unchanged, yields -0.4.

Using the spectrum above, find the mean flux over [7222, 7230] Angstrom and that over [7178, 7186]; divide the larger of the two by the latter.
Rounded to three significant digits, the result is 1.00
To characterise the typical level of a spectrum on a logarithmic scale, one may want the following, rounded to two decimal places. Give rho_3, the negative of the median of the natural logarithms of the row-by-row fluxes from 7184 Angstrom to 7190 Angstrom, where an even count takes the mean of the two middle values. -4.16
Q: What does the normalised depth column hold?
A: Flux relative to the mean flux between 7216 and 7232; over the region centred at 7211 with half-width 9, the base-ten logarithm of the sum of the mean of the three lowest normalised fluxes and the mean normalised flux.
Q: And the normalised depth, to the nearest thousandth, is 0.299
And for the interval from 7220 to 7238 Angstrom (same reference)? 0.301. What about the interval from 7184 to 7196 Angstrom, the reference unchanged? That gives 0.296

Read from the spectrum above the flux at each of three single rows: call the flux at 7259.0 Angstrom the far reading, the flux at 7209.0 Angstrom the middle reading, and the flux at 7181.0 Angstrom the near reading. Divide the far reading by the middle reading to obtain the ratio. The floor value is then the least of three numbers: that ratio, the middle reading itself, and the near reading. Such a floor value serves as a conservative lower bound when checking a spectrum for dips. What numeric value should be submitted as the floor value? 1.01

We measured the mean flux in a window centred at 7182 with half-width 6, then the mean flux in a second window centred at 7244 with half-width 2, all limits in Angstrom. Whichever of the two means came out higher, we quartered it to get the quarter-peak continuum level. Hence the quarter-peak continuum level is 16.6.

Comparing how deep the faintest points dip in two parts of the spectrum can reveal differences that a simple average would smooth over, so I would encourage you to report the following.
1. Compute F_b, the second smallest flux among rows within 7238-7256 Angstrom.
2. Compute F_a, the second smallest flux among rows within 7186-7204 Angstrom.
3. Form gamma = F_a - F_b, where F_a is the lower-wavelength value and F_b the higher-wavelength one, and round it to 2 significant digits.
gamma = -1.6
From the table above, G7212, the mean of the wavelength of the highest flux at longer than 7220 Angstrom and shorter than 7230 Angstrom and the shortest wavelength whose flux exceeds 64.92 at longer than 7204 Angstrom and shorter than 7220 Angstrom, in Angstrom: 7216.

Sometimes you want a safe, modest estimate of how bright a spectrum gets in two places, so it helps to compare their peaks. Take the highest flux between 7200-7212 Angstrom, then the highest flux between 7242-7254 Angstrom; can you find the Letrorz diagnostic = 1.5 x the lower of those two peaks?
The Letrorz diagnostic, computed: 97.4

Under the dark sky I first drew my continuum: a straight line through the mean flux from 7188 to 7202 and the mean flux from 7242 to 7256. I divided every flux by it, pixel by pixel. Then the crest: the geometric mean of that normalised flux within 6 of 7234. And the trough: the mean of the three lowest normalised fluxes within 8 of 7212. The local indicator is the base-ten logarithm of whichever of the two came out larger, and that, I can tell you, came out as -0.0019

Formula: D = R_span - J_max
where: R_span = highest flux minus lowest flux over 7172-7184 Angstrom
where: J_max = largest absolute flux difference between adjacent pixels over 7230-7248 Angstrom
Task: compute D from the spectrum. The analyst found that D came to 0.8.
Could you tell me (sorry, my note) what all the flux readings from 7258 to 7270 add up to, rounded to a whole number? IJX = 392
